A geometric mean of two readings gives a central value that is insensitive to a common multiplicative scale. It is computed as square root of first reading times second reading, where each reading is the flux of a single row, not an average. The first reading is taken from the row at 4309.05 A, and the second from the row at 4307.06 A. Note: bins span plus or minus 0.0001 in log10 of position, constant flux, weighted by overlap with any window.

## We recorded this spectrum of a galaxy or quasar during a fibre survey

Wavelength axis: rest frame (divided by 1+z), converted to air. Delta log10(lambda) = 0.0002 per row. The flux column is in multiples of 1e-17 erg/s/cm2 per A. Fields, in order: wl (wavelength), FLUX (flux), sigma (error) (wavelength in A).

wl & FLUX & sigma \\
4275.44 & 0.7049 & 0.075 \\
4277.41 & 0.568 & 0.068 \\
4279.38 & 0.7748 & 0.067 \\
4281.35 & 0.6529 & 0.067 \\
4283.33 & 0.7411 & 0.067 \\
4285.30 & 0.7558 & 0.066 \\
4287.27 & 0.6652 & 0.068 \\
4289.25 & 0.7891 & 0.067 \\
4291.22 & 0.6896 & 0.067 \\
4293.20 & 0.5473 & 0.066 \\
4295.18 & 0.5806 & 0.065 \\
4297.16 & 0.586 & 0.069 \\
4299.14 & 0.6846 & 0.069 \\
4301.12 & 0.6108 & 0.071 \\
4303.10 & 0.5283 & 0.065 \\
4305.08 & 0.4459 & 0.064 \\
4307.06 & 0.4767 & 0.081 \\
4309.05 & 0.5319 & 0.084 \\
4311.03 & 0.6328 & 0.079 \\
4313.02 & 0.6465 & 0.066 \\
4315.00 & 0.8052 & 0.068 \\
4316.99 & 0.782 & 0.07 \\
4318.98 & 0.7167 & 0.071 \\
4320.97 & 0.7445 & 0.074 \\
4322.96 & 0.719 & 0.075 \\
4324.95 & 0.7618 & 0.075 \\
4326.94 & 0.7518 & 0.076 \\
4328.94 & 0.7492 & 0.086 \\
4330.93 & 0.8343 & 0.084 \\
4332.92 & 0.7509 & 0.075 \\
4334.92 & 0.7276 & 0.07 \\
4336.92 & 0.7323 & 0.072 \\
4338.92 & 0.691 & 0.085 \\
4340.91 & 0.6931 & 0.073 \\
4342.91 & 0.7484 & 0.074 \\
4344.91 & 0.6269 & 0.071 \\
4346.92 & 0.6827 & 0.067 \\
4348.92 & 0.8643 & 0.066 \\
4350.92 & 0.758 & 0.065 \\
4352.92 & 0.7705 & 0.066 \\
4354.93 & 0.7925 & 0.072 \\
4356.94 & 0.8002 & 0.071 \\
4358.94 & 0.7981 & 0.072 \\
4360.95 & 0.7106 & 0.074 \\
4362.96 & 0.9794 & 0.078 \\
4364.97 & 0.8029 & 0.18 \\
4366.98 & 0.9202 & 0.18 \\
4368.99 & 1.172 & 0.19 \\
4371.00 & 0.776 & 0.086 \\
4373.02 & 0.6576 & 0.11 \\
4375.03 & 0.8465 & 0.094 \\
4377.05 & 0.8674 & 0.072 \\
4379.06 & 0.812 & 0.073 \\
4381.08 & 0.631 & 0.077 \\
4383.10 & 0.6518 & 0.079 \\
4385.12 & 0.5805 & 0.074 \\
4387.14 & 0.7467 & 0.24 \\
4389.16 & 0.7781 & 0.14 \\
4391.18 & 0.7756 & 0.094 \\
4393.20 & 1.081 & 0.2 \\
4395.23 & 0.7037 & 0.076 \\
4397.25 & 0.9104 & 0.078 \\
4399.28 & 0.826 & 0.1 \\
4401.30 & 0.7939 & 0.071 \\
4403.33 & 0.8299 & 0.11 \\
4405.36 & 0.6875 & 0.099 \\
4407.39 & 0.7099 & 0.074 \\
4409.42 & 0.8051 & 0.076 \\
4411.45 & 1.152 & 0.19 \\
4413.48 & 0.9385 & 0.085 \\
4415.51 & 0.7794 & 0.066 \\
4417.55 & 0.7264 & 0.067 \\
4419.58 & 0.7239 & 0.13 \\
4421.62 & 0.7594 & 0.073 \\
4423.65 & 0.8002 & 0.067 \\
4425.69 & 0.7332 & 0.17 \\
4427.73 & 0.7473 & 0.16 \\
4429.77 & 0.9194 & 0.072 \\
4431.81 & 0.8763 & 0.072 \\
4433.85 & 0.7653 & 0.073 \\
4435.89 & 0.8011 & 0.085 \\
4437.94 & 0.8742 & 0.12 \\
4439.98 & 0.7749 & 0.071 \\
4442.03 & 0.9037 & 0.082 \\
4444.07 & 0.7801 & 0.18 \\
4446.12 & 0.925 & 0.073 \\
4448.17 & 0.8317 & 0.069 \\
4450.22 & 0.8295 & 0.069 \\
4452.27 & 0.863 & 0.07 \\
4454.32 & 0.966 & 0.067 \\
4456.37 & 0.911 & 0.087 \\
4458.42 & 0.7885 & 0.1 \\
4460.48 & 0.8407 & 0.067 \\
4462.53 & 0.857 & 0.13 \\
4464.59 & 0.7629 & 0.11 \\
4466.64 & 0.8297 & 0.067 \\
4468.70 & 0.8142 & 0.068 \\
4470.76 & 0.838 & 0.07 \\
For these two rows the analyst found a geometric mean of 0.50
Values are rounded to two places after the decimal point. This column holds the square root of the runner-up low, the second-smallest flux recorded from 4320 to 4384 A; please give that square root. 0.79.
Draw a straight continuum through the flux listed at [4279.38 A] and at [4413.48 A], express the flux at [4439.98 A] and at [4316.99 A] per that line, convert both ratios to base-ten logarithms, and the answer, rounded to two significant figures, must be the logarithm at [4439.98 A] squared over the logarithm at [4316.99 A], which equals -0.46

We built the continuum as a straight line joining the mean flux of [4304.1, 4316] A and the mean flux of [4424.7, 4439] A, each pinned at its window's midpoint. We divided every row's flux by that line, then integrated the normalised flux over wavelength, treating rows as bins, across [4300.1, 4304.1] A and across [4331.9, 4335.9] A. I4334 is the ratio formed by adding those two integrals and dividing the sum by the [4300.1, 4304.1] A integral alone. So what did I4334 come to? 2.2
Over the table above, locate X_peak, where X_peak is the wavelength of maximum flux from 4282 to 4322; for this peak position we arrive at 4315.00 A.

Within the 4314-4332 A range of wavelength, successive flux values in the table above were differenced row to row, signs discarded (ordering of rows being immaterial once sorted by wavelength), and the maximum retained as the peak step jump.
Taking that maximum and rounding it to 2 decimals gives 0.09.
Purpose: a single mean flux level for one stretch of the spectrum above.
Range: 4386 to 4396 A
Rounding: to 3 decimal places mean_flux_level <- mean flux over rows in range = 0.817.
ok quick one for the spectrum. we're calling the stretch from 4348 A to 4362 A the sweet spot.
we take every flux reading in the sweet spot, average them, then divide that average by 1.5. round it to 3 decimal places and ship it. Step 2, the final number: 0.523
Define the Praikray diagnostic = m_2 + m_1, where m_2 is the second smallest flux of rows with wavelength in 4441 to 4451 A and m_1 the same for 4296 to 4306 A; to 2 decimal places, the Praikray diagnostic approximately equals 1.36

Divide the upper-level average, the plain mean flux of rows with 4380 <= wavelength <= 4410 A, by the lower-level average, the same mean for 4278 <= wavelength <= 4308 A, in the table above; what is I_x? 1.21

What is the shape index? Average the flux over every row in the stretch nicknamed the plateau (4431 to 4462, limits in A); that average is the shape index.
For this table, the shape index 0.85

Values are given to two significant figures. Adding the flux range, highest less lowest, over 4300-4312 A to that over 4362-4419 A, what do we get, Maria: 0.78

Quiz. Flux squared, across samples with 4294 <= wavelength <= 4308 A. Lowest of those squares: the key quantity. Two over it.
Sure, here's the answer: 10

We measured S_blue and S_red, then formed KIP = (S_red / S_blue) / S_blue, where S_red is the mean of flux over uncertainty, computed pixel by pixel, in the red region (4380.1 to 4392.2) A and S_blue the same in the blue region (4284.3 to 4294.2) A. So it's 0.064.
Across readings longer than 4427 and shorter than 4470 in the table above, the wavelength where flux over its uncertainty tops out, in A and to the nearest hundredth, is 4454.32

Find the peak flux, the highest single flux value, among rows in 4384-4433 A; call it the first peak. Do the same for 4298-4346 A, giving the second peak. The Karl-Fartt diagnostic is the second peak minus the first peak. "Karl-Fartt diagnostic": -0.32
